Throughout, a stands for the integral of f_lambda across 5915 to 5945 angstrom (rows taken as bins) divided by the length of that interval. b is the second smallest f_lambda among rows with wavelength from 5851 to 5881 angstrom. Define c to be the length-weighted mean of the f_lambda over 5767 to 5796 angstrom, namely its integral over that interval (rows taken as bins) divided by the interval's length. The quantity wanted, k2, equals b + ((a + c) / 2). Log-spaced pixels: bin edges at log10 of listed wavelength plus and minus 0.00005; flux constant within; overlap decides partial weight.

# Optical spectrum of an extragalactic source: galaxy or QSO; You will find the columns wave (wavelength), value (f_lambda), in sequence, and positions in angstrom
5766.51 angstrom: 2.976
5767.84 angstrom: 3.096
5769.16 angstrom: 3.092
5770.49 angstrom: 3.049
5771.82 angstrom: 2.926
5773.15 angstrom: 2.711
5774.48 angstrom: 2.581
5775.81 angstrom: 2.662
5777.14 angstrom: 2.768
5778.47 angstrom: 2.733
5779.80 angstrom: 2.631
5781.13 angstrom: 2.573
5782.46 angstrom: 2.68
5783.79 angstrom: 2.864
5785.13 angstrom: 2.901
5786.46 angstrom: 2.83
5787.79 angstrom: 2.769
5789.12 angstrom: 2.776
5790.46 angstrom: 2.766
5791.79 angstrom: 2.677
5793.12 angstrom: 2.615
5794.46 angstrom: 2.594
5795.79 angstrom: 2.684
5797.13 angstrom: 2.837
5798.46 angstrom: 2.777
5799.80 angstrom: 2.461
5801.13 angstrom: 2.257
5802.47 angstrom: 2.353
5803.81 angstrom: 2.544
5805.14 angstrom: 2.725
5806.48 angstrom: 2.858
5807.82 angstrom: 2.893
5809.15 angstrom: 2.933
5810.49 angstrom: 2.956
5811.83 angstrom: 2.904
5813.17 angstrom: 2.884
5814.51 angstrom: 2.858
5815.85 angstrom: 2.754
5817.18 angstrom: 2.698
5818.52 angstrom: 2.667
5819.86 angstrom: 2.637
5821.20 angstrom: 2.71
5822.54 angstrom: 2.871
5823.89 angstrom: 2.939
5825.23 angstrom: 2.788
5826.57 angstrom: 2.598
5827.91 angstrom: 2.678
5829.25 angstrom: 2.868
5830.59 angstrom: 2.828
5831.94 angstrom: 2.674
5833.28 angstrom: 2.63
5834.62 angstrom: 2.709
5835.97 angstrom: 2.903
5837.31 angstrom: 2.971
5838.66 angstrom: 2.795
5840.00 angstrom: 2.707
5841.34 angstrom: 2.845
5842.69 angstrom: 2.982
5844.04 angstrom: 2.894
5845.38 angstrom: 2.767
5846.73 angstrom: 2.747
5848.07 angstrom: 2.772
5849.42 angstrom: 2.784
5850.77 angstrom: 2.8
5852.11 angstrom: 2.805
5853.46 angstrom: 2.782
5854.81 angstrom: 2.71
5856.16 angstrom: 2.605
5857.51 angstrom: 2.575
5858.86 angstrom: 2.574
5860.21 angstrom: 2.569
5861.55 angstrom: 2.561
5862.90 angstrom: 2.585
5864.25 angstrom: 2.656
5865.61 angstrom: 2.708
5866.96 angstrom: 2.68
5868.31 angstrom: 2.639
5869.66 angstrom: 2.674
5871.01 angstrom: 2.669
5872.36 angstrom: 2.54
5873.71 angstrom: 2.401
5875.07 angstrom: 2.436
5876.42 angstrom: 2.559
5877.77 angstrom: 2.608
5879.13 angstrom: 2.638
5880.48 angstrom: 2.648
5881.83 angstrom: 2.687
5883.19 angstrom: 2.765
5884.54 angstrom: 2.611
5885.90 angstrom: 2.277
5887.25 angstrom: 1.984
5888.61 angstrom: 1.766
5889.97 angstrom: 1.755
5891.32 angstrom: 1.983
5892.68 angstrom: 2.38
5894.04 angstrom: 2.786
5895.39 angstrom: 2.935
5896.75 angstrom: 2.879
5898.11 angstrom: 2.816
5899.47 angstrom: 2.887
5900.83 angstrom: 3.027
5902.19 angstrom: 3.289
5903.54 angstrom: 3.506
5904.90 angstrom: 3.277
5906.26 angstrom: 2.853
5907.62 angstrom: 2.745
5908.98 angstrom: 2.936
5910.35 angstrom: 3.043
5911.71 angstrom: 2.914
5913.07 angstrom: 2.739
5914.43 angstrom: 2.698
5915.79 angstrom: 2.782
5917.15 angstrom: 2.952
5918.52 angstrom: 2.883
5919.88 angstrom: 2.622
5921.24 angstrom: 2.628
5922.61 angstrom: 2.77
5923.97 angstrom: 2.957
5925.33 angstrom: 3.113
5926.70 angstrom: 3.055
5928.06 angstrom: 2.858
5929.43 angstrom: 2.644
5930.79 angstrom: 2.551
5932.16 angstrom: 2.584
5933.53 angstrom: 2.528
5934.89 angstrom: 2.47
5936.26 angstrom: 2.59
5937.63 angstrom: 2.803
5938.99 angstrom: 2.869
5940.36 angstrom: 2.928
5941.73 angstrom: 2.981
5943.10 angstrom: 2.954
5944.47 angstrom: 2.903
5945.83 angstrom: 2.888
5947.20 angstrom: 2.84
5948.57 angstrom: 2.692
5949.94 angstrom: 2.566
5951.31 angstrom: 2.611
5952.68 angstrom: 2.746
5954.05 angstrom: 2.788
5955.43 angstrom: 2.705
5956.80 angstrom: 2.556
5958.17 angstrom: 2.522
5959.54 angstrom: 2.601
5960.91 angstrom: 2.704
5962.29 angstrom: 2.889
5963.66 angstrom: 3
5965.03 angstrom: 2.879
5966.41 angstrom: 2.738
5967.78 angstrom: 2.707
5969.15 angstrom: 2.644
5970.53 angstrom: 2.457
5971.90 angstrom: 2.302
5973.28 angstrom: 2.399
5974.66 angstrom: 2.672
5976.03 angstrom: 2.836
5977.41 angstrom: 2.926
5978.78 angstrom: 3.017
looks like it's 5.22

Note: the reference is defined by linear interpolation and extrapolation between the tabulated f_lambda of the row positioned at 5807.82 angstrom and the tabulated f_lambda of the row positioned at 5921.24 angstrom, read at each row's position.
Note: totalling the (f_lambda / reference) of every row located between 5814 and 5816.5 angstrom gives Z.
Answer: 1.95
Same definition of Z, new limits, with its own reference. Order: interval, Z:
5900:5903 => 2.36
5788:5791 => 1.89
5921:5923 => 2.06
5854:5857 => 1.91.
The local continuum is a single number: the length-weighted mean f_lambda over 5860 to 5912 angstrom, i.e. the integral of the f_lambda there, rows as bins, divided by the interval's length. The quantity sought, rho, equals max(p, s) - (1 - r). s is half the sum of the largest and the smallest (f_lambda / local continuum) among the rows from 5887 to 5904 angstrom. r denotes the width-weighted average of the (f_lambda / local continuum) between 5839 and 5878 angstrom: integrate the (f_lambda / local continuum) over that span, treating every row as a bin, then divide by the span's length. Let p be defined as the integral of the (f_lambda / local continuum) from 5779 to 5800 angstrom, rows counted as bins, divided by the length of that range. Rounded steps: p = 1.02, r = 1.008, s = 0.99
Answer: 1.03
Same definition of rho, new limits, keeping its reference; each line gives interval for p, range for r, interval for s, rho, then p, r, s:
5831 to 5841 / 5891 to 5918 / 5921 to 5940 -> 1.14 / 1.04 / 1.085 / 1.05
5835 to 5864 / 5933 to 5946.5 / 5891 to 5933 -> 1.09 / 1.03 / 1.052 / 1.03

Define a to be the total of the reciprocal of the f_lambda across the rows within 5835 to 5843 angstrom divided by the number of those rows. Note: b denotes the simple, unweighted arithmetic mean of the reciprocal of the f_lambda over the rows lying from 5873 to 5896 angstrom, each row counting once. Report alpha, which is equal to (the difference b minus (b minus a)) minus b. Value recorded -0.07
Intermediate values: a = 0.349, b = 0.422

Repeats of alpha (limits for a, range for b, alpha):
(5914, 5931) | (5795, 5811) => -0.02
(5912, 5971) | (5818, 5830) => 0.00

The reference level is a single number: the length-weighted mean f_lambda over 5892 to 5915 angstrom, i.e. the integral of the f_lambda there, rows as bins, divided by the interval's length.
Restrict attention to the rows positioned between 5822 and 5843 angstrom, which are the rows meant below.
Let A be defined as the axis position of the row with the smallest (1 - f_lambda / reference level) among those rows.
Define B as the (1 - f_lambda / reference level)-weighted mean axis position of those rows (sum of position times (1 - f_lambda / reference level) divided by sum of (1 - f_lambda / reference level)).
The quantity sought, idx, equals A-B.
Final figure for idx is 11.1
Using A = 5842.69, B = 5831.6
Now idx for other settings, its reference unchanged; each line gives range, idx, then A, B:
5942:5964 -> 9.2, 5963.66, 5954.5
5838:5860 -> -8.7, 5842.69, 5851.4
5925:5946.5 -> -9.0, 5925.33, 5934.3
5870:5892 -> -0.6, 5883.19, 5883.8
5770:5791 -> -10.3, 5770.49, 5780.8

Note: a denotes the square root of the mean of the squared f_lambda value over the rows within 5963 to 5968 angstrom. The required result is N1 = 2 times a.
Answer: 5.67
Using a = 2.83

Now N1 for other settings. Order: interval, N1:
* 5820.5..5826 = 5.66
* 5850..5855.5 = 5.55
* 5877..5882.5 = 5.29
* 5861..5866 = 5.26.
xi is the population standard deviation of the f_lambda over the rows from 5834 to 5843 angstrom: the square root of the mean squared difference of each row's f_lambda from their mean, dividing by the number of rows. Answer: 0.11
